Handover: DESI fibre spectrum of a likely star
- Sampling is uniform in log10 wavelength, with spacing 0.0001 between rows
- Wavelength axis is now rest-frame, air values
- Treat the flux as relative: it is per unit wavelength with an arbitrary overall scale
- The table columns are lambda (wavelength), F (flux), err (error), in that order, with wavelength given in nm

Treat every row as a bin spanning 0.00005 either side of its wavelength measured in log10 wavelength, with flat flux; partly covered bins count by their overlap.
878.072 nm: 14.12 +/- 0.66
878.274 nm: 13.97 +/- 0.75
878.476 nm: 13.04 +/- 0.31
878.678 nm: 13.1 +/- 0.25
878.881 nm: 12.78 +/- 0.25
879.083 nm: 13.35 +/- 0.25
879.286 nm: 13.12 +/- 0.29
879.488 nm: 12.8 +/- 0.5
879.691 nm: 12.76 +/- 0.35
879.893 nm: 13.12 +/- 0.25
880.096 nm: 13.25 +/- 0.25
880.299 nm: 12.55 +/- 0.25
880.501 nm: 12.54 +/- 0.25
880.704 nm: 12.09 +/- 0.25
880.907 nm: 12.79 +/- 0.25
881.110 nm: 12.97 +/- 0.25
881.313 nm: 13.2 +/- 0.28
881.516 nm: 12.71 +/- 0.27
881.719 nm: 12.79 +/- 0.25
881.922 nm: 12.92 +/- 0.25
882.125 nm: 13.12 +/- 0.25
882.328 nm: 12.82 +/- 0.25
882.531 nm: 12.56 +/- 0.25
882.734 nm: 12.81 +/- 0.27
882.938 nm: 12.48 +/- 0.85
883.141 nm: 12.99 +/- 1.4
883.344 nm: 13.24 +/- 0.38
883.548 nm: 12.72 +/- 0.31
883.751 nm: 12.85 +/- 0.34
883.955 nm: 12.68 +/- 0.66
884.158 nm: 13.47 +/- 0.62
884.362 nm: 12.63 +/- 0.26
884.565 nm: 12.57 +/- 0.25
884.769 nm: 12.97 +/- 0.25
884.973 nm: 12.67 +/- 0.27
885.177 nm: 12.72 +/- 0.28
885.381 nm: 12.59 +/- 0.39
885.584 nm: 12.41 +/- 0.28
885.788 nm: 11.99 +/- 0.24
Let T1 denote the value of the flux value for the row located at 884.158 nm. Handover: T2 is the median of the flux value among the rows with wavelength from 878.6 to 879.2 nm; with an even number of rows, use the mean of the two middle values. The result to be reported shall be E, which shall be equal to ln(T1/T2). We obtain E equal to 0.028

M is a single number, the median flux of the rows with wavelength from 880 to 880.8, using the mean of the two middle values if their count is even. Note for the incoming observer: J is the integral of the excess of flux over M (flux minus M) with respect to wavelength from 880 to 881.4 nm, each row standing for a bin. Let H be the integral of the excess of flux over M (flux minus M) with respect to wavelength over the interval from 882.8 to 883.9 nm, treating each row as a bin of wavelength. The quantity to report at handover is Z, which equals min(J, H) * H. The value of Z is 0.102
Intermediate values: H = 0.33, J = 0.31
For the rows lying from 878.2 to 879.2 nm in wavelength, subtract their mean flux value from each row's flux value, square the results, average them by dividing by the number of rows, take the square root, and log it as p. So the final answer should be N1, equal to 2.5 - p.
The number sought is 2.10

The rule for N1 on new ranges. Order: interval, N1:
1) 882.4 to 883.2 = 2.30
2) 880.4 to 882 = 2.19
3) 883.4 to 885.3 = 2.24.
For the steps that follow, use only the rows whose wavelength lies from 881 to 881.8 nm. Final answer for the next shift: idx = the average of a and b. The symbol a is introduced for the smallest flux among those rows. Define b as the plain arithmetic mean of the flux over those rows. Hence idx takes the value 12.8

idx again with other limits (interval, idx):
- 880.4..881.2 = 12.3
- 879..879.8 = 12.9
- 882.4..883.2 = 12.6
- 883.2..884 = 12.8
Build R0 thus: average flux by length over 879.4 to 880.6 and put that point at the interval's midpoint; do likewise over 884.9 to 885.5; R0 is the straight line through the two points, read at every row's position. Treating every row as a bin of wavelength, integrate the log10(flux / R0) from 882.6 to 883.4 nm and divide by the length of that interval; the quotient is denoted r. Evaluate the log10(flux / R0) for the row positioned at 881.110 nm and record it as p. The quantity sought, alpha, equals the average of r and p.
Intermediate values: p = 0.0057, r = 0.0036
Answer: 0.0046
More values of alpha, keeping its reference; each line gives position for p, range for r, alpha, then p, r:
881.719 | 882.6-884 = 0.0018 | 0.0003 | 0.0032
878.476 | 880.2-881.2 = -0.0015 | 0.0050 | -0.0080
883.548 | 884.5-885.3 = 0.0011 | 0.0000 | 0.0021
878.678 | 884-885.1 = 0.0063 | 0.0072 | 0.0054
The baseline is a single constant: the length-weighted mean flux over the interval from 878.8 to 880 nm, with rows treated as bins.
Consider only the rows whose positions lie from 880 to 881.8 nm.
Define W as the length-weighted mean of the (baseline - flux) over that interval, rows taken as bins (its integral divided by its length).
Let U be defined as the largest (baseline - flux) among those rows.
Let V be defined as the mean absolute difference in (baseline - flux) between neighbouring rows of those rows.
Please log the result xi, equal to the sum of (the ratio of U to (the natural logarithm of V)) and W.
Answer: -0.64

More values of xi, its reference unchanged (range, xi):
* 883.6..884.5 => -0.60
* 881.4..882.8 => -0.10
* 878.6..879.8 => -0.18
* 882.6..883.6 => -0.42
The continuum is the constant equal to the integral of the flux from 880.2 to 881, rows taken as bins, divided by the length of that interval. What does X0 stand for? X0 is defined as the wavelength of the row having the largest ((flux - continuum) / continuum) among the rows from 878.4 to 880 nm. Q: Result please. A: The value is 879.083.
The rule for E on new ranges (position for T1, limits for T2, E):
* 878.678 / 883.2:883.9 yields 0.019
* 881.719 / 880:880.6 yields 0.019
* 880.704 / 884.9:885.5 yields -0.047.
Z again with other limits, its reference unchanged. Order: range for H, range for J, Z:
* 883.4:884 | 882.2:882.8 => 0.018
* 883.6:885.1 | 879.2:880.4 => 0.181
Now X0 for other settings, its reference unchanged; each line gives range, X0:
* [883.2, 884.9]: 884.158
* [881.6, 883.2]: 882.125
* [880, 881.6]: 880.096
